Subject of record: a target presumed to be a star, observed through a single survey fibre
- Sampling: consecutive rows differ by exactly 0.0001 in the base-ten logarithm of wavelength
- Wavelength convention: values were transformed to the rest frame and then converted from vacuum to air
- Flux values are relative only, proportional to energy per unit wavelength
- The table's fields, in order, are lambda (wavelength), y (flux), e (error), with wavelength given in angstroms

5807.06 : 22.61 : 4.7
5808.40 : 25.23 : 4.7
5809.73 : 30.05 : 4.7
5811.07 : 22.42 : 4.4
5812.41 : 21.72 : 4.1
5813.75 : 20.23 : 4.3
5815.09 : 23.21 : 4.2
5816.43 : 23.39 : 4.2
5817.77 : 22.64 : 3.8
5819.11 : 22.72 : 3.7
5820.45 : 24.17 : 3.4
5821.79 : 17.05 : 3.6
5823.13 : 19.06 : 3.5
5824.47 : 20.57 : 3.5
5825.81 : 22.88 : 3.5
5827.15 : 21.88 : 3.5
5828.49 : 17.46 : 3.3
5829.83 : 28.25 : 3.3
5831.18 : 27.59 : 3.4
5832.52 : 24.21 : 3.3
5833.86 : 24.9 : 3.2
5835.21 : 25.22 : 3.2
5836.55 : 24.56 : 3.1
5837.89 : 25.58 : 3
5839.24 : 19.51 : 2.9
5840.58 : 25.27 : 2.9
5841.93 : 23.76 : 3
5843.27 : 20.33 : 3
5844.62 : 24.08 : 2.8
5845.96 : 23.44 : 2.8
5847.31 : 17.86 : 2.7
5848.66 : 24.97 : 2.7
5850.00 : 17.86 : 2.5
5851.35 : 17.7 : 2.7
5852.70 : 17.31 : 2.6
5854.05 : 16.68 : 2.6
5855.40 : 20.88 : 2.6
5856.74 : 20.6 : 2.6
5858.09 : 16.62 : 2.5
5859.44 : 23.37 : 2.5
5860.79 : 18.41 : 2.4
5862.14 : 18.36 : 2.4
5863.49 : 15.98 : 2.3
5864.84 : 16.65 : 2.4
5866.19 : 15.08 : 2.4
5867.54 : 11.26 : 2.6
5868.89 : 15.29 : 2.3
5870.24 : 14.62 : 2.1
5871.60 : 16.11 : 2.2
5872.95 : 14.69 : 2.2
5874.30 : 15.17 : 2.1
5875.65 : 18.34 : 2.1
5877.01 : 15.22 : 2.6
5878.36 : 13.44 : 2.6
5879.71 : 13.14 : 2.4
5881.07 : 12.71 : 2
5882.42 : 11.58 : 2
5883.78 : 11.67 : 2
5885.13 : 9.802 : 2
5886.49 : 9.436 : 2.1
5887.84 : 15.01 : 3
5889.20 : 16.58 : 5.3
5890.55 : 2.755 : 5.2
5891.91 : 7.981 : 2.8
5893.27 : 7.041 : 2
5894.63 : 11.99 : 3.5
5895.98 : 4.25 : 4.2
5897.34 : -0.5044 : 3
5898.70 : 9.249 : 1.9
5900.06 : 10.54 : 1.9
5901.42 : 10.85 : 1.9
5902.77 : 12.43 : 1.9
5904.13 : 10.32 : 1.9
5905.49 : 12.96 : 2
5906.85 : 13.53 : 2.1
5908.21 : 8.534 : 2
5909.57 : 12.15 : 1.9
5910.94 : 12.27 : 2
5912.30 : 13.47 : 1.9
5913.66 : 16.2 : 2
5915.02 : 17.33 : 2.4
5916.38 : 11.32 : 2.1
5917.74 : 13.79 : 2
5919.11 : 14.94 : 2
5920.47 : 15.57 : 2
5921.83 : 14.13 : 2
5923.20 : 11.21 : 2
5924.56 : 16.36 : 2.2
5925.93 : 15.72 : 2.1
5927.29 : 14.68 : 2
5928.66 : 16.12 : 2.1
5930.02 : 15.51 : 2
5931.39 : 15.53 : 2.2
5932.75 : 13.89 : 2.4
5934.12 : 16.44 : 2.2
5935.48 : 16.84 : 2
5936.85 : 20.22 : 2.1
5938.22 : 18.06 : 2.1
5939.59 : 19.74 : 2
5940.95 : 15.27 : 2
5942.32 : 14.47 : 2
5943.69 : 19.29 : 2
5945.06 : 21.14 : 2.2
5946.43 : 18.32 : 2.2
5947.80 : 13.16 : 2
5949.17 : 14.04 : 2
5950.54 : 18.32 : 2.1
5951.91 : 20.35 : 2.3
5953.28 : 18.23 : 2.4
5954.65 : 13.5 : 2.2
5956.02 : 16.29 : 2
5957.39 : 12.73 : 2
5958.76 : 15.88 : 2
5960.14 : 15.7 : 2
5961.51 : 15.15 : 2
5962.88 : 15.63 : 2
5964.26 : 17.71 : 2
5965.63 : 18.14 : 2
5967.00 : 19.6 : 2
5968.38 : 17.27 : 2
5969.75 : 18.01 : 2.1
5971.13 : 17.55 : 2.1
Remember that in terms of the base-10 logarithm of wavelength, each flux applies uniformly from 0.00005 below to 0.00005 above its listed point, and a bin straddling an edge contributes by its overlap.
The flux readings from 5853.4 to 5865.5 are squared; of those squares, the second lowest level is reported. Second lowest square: 276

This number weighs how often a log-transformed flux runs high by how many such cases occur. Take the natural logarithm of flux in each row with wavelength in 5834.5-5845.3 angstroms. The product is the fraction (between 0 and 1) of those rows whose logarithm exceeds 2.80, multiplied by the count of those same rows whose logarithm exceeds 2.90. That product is 8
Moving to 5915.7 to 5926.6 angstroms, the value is 0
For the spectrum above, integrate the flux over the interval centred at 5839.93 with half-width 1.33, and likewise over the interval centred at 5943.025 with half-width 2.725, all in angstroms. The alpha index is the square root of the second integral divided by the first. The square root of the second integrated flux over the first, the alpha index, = 1.3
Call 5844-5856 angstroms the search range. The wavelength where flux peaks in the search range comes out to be 5848.66 angstroms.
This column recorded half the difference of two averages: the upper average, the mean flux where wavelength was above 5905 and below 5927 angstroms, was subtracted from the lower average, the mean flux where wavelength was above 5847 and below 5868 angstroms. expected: 2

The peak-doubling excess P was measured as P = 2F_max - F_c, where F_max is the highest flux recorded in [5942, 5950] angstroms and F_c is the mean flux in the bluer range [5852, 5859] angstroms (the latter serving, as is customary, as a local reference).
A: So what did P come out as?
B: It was 24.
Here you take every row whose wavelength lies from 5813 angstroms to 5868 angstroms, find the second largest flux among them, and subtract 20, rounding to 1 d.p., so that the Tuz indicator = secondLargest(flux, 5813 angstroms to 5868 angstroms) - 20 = 7.6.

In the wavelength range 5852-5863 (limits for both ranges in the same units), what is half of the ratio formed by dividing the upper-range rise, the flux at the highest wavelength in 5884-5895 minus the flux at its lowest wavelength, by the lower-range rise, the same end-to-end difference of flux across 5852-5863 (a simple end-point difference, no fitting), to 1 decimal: 1.0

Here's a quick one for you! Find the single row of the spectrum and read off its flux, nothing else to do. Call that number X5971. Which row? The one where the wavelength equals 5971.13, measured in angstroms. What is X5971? 17.55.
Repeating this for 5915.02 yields 17.33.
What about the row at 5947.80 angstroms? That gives 13.16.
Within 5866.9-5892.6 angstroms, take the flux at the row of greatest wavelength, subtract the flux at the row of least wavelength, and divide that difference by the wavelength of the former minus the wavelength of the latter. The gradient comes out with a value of -0.13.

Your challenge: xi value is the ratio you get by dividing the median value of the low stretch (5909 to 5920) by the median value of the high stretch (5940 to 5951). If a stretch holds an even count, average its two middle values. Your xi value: 0.81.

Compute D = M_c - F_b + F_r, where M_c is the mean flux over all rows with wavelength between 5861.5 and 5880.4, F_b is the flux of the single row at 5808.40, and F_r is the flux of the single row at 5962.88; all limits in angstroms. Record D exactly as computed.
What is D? 5.6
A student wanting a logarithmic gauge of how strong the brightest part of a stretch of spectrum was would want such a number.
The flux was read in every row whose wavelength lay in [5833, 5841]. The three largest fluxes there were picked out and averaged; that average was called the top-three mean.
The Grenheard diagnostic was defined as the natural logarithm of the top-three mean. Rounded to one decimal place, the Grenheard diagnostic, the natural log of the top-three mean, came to 3.2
